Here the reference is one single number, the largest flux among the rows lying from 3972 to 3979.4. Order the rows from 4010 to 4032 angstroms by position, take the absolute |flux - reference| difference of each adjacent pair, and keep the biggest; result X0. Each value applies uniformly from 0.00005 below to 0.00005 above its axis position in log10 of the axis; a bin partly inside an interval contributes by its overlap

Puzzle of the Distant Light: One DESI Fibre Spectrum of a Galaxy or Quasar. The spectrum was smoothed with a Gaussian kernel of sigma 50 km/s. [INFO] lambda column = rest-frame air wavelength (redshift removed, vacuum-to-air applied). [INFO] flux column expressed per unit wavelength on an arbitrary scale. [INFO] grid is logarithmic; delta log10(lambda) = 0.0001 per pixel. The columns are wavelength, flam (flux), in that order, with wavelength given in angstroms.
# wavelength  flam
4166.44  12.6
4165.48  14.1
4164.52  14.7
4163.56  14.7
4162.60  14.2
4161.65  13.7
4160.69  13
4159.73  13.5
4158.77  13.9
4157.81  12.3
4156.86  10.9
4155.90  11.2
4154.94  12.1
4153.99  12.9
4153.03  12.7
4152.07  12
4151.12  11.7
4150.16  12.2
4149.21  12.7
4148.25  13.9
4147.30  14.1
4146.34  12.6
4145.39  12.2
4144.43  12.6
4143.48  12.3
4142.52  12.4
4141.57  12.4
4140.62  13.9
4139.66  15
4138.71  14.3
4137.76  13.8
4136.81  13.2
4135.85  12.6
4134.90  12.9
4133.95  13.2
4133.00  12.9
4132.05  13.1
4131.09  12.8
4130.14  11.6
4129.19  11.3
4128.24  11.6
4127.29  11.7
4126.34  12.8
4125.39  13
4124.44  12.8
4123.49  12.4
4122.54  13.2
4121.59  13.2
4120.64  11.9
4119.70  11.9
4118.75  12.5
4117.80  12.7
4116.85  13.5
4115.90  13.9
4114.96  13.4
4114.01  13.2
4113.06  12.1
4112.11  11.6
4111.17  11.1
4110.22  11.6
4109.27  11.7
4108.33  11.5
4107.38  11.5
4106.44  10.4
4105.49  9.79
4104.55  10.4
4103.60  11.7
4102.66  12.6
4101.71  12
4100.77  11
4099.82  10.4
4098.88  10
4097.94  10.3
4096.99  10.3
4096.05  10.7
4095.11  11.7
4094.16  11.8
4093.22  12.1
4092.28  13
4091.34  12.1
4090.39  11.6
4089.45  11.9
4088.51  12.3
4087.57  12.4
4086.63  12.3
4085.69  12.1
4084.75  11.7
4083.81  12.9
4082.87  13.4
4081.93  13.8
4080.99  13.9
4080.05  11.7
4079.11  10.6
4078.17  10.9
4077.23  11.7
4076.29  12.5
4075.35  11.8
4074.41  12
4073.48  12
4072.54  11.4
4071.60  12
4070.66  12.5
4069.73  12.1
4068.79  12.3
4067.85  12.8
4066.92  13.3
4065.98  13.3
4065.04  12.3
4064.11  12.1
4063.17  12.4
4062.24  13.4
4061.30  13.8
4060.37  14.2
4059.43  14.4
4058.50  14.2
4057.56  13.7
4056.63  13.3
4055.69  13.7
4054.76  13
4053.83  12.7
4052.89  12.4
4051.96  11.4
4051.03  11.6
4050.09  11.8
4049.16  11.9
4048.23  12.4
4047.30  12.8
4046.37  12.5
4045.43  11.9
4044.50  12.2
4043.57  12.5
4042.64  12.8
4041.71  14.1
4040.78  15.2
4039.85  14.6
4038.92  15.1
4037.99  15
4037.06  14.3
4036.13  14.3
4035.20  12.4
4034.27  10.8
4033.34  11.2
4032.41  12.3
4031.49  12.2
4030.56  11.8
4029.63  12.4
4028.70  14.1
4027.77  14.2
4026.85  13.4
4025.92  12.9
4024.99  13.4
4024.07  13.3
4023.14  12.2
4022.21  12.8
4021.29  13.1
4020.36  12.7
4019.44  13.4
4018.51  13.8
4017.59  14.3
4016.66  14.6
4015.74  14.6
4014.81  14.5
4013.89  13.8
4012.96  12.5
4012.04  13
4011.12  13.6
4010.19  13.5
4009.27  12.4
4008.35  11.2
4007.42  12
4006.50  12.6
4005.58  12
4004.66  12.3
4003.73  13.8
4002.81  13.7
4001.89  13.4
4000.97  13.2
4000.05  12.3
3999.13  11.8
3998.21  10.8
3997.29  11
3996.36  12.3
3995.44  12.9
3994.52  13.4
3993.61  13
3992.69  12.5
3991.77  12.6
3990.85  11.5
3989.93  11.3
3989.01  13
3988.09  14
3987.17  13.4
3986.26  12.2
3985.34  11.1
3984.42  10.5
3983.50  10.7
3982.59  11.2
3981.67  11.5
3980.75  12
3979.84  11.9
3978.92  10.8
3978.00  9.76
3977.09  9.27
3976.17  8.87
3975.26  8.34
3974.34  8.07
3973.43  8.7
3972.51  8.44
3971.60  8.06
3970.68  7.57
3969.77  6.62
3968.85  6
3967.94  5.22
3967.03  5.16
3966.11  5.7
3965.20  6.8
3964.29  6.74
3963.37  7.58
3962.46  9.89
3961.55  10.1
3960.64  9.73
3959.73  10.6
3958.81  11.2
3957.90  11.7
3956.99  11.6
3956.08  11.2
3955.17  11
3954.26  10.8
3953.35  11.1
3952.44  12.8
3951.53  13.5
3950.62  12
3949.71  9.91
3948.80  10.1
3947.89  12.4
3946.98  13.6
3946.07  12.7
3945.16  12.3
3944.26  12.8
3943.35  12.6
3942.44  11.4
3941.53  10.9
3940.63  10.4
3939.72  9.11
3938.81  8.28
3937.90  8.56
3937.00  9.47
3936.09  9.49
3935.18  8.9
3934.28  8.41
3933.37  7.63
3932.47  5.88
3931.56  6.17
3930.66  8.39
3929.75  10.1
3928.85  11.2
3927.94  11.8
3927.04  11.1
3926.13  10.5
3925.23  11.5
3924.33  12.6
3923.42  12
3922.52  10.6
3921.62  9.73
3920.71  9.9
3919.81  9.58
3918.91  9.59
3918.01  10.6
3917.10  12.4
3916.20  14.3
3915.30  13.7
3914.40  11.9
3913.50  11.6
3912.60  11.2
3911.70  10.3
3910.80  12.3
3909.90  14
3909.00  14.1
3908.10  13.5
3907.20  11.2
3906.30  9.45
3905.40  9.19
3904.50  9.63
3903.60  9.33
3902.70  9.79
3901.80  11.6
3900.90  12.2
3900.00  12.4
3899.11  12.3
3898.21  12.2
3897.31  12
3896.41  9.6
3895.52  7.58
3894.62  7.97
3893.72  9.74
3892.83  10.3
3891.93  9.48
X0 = 1.70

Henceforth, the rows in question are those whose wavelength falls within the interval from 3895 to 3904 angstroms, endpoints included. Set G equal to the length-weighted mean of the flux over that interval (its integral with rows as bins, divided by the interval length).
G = 10.9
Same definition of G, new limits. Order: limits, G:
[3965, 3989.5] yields 9.5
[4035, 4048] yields 13.6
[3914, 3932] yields 10.9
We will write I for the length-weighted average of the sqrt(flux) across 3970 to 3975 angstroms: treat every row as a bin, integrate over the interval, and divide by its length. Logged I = 2.84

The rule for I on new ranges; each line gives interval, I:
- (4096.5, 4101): 3.22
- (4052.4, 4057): 3.60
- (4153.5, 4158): 3.44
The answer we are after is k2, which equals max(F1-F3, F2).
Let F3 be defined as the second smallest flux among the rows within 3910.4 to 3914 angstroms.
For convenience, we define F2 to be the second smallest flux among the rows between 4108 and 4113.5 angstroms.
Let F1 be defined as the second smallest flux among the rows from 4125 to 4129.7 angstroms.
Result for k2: 11.5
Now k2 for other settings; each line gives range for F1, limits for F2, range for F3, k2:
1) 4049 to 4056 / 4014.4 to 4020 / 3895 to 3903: 13.8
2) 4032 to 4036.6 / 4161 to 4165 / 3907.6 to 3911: 14.2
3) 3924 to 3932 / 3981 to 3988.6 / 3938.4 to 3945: 10.7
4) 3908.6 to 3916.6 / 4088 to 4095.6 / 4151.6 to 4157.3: 11.7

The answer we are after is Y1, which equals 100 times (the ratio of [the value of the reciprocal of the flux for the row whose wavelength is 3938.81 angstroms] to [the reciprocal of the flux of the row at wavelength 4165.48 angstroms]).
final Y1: 170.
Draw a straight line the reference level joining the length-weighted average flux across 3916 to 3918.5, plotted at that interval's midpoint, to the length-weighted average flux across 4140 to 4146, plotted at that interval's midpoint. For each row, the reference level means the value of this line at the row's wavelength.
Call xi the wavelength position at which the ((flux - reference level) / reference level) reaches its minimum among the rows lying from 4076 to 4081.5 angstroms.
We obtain 4079.11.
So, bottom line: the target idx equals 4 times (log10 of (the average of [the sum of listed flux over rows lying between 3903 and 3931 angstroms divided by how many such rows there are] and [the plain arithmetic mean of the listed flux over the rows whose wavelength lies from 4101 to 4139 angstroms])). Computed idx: 4.28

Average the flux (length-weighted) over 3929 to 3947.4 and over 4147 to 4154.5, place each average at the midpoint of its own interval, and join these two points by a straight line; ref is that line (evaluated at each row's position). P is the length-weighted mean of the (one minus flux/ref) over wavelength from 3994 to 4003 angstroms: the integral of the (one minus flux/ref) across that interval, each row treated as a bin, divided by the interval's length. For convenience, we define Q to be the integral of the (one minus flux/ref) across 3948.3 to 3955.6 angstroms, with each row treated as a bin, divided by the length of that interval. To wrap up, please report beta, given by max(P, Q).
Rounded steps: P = -0.16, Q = -0.13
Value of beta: -0.13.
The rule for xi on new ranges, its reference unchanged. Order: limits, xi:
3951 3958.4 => 3954.26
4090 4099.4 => 4098.88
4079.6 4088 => 4084.75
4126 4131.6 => 4129.19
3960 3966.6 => 3966.11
